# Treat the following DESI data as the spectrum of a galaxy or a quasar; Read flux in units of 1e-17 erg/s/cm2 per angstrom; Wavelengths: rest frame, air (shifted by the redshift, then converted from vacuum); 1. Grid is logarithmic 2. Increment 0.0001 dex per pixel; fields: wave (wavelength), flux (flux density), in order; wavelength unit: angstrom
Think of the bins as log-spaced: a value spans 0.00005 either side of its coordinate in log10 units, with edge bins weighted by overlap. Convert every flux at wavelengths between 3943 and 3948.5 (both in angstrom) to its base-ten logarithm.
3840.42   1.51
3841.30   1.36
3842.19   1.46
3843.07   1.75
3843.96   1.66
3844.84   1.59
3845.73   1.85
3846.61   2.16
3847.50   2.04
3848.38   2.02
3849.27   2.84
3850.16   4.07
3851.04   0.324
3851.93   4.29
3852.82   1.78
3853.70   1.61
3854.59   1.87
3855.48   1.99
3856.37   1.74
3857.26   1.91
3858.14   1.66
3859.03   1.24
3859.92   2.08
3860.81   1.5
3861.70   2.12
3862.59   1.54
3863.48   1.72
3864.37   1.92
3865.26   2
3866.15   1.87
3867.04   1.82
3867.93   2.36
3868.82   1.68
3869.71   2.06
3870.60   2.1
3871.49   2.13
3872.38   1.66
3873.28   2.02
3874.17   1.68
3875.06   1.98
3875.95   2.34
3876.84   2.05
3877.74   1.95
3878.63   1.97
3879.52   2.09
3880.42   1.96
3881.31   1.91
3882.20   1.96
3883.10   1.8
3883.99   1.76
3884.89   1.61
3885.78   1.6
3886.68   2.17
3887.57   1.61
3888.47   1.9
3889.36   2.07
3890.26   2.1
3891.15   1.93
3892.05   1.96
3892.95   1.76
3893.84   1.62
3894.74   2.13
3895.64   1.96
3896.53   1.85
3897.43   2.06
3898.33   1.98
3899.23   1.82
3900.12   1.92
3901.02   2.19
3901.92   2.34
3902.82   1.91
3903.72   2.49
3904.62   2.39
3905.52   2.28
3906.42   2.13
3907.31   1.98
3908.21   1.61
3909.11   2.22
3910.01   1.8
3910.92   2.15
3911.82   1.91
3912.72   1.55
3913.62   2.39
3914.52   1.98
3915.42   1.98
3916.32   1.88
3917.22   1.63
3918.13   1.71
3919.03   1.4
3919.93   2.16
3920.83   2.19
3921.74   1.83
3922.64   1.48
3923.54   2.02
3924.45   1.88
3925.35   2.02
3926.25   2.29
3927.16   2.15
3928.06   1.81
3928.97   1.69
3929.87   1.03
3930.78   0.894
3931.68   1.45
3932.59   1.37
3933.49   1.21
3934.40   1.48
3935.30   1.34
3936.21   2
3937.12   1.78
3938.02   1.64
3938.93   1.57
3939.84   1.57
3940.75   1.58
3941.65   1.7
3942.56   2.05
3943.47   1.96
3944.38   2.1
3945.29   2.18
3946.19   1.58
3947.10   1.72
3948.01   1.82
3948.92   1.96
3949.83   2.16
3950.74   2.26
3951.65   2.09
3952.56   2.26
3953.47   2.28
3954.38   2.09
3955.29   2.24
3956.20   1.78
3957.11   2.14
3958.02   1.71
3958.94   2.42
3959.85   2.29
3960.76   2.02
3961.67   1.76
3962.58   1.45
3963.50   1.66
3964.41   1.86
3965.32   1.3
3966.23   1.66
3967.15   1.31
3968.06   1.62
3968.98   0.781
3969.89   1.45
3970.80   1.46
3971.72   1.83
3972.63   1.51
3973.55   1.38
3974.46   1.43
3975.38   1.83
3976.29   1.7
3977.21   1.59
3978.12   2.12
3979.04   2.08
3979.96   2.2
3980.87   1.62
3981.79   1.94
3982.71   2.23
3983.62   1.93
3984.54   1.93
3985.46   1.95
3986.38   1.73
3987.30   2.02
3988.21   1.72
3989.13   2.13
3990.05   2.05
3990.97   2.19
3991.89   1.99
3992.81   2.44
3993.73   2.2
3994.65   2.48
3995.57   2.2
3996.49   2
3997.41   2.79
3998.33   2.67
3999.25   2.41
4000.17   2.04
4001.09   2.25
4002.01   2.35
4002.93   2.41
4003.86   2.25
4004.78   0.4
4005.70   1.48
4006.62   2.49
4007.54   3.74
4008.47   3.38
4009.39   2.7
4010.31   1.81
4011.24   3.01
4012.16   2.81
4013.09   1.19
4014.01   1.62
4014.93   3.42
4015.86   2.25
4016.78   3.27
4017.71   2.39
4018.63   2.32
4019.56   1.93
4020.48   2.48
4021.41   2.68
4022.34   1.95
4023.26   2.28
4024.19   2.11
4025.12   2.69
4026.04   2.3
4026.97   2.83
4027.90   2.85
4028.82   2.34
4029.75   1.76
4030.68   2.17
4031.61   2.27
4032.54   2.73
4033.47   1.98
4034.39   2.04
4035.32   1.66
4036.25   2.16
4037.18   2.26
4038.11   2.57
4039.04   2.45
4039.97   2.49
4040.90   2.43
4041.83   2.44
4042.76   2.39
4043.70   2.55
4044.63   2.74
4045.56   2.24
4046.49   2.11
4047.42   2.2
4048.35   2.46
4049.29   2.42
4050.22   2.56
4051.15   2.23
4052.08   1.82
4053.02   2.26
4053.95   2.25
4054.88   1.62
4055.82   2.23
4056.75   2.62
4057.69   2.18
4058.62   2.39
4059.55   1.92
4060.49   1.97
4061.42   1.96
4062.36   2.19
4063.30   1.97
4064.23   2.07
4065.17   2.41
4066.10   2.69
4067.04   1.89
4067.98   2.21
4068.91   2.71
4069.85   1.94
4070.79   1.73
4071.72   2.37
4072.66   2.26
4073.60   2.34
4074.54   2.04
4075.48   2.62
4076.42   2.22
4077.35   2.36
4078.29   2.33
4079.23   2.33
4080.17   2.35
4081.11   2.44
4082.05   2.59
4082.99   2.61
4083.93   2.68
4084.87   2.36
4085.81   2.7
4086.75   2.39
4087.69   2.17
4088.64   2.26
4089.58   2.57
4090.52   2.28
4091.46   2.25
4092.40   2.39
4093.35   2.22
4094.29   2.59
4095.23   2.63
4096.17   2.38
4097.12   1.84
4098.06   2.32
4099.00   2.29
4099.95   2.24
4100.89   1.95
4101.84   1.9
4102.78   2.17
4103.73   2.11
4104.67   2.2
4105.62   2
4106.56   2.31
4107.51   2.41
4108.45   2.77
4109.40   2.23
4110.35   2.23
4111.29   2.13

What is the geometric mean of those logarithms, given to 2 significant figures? 0.27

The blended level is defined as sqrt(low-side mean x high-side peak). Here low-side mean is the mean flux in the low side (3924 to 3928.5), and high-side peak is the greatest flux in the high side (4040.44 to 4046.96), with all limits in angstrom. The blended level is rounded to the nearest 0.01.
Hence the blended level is 2.36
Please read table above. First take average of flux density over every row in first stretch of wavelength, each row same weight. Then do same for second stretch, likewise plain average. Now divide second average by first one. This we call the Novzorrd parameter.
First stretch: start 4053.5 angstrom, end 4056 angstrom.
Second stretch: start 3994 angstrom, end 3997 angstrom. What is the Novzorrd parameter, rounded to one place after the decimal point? 1.1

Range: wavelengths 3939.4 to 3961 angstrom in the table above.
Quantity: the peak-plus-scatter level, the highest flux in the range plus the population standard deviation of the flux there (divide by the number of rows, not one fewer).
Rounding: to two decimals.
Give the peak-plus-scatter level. 2.67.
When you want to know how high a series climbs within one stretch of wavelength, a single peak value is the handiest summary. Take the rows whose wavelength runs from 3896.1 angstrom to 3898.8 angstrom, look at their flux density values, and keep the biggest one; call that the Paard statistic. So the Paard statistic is 2.06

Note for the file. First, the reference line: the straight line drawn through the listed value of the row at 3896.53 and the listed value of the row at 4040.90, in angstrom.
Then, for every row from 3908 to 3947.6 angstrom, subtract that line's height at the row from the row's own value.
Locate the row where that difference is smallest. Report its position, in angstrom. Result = 3930.78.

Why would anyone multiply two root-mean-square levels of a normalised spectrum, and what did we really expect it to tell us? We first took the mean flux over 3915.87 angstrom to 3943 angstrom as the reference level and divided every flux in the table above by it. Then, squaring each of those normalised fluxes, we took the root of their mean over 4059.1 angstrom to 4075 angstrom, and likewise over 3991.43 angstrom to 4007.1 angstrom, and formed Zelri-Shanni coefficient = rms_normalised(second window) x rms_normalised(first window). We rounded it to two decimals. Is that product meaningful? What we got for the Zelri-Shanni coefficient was 1.69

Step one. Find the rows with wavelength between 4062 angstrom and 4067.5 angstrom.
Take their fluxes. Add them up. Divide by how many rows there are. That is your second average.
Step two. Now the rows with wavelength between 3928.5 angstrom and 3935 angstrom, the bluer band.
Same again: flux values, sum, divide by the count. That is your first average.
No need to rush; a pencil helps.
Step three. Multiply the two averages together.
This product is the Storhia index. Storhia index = 2.9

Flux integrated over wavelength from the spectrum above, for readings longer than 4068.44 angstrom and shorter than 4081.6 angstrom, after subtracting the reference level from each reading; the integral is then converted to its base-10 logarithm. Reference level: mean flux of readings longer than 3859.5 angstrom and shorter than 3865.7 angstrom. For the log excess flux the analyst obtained 0.8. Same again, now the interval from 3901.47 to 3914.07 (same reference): 0.5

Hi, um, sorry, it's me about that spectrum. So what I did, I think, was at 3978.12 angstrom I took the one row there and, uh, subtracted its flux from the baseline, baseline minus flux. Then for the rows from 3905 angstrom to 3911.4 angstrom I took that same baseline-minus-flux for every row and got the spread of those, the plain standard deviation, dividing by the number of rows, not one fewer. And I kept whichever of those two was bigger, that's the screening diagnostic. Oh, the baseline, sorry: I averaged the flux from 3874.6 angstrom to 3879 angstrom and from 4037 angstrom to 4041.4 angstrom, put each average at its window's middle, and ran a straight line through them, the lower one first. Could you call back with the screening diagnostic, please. 0.23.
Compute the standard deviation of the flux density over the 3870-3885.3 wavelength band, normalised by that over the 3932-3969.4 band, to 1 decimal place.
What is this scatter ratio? 0.5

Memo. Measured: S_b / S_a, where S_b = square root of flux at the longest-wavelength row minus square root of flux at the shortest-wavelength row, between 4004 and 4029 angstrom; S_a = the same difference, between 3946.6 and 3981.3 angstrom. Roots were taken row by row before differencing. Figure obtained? -23.2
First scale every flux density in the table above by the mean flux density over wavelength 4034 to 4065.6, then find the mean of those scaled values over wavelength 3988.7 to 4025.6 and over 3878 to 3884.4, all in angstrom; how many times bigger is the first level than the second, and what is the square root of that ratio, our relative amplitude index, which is 1.10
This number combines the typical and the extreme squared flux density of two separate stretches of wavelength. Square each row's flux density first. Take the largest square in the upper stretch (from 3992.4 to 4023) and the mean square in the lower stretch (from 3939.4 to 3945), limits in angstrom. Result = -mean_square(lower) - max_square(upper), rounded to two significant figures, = -17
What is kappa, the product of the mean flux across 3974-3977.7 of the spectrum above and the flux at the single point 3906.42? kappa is 3.5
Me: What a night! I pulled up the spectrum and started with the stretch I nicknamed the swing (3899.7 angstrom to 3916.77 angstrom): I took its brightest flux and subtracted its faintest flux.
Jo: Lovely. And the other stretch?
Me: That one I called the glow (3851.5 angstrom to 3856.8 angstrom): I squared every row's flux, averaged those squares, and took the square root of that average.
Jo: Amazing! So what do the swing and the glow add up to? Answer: 3.3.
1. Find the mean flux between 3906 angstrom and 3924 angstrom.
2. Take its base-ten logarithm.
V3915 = 0.279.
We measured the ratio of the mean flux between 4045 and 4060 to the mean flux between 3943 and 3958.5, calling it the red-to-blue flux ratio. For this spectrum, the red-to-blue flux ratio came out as 1.10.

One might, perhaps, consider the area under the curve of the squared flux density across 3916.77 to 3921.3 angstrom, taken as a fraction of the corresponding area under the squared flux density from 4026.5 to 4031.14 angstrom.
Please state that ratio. 0.56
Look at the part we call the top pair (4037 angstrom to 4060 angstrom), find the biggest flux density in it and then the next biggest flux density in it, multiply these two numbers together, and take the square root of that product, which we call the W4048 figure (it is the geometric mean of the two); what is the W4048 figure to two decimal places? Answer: 2.68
